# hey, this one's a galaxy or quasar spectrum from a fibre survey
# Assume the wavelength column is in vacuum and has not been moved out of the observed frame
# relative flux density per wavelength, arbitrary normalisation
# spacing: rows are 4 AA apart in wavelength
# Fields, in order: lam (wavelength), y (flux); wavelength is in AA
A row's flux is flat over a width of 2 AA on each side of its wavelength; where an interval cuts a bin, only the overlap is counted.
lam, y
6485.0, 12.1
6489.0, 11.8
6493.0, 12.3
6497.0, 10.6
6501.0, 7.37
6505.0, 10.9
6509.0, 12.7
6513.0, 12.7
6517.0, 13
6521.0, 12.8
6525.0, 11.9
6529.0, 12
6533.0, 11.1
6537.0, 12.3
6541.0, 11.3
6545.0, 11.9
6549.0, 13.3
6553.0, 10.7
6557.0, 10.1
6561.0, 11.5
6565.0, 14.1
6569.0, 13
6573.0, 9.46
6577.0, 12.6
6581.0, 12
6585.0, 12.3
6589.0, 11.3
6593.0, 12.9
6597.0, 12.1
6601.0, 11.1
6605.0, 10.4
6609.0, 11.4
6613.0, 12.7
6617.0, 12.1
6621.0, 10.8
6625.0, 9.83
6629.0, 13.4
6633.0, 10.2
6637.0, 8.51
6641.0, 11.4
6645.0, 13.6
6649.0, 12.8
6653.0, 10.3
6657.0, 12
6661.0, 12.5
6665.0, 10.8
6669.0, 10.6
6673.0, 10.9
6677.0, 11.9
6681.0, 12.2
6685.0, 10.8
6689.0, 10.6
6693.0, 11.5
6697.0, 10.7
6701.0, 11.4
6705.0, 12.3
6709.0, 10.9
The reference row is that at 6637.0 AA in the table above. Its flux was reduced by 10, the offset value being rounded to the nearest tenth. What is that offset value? -1.5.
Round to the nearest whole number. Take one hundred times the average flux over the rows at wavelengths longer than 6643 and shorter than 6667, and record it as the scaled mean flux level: 1200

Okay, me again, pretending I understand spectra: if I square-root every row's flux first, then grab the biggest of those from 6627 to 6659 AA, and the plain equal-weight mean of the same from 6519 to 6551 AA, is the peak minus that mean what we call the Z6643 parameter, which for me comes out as 0.21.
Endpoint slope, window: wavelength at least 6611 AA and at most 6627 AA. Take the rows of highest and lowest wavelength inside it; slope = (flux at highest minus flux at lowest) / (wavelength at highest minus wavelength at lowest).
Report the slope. -0.24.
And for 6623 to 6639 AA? -0.11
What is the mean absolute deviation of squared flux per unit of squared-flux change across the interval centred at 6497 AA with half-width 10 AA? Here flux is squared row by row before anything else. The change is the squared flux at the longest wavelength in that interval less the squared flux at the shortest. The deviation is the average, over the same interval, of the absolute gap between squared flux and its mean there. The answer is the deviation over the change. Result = -1.2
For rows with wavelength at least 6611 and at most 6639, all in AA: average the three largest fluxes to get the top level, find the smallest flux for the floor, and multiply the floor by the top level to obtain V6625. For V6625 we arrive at 108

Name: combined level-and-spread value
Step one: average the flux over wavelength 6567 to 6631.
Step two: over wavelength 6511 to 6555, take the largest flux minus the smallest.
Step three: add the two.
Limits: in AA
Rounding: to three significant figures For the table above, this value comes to 14.3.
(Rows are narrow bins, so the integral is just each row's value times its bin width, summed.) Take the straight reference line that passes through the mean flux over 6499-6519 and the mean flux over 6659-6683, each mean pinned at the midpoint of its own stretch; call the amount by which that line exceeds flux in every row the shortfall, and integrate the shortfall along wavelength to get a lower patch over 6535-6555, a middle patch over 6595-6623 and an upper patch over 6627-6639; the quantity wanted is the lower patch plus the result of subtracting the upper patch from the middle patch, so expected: -22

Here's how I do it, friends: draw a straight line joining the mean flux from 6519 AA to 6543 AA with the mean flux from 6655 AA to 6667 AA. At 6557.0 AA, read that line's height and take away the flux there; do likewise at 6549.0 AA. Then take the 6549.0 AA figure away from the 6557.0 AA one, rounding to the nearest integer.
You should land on 3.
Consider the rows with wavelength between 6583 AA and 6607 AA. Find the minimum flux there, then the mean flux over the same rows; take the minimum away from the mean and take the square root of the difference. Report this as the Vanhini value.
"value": 1.13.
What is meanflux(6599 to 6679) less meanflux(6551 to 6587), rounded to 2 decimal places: -0.39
